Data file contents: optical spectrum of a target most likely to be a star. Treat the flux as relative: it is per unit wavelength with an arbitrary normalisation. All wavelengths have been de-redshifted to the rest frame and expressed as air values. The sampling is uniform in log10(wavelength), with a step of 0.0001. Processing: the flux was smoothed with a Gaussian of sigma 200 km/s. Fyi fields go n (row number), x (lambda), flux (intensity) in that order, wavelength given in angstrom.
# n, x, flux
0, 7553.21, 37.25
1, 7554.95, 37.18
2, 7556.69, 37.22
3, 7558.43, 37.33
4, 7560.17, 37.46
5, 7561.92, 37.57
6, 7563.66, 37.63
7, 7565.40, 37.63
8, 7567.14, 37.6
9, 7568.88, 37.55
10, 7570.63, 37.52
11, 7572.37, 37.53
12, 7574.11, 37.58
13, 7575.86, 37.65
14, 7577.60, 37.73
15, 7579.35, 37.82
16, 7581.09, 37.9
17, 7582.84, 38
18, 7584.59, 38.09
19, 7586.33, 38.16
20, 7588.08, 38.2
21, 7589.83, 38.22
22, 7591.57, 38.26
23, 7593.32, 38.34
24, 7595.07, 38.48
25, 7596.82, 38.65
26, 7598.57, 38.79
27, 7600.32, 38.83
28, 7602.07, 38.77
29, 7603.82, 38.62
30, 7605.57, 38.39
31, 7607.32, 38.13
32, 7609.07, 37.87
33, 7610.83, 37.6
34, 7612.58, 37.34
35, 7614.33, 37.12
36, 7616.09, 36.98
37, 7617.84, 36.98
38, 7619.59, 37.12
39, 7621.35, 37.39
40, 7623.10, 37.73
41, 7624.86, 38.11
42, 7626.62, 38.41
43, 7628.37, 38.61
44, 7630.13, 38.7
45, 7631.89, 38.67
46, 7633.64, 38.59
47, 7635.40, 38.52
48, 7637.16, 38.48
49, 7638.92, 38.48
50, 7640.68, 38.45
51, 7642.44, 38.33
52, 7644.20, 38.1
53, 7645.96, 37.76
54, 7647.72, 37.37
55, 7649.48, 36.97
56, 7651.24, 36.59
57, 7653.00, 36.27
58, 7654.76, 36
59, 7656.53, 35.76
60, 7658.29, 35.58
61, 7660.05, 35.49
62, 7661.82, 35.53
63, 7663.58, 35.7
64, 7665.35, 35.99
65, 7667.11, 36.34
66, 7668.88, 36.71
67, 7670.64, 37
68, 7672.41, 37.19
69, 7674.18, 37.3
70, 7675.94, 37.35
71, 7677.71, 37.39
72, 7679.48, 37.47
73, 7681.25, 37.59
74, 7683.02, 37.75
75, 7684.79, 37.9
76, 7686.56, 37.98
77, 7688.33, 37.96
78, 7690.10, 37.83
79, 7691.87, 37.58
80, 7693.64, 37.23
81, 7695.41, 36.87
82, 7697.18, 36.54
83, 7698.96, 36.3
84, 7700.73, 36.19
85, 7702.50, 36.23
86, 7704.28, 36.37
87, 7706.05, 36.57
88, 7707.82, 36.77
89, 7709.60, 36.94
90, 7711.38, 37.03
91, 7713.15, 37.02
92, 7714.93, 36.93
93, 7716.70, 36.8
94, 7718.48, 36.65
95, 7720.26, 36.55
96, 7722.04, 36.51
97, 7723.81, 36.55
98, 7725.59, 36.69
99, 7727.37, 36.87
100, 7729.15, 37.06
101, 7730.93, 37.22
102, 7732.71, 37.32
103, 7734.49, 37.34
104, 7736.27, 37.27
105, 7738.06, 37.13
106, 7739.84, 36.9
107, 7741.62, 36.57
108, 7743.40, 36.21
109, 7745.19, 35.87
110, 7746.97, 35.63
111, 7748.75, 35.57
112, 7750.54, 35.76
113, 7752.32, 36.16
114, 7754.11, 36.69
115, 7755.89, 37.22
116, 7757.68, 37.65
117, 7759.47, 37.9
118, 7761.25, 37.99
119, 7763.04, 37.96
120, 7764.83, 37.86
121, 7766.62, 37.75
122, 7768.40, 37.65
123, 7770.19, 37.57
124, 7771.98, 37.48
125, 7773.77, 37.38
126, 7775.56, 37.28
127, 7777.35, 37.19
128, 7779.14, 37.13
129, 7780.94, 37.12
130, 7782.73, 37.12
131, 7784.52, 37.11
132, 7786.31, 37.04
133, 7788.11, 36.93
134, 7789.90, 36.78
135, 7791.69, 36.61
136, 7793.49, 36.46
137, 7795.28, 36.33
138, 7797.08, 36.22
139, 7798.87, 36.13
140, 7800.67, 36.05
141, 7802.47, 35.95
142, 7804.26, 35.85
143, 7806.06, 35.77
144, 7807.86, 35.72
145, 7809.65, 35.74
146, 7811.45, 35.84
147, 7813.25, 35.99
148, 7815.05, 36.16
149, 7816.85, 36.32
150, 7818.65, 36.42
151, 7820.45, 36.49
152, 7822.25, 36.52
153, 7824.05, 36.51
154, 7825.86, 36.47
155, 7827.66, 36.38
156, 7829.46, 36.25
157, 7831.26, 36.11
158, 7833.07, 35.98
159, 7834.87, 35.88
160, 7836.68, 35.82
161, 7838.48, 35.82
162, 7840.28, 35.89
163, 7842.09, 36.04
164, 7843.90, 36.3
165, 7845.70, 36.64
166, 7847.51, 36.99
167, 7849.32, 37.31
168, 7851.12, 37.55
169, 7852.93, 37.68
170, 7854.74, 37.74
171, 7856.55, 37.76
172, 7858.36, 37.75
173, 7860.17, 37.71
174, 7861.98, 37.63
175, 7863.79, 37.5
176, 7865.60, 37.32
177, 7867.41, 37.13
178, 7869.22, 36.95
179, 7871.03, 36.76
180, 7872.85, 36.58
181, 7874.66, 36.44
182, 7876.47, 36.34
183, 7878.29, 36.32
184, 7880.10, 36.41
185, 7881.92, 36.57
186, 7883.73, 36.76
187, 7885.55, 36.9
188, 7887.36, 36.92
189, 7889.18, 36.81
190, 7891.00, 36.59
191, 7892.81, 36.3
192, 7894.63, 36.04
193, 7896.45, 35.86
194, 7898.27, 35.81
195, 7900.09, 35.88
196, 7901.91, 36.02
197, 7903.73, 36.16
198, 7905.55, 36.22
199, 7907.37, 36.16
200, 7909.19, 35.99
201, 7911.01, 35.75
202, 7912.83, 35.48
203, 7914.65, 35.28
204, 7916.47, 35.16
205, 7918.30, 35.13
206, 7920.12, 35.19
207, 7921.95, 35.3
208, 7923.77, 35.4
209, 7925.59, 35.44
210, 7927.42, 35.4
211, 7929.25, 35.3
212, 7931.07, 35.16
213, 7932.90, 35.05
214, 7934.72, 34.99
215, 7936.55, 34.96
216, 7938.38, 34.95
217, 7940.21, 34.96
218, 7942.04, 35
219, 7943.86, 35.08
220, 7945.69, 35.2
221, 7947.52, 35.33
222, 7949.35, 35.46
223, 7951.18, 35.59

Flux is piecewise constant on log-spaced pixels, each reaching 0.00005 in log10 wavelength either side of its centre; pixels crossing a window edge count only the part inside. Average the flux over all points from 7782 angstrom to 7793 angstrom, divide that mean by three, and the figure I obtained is 12.3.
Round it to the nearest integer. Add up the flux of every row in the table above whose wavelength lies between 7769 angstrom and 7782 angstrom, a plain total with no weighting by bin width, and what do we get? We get 261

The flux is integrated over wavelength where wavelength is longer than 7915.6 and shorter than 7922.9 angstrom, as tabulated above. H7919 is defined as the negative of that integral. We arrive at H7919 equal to -257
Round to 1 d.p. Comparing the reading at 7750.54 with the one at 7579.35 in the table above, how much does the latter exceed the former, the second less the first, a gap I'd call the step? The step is 2.1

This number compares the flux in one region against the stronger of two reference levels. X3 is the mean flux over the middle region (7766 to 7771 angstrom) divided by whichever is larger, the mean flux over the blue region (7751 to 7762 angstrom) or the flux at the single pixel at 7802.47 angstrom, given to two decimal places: 1.01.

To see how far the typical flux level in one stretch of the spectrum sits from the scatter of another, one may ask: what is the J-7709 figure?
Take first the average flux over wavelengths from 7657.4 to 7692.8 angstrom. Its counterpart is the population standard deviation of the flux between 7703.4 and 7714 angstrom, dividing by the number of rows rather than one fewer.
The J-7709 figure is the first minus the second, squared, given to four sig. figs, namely 1350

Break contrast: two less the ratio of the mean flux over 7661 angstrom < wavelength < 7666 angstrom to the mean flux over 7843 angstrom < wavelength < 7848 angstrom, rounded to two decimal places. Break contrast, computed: 1.02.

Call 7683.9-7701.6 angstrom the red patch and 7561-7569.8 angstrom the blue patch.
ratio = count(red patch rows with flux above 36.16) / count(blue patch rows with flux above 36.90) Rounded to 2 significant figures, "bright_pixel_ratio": 2.0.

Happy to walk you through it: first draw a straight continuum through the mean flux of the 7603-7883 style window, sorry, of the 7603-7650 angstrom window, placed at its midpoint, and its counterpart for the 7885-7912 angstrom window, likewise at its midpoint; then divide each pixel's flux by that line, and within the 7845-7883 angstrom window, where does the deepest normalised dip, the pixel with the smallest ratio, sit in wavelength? 7878.29 angstrom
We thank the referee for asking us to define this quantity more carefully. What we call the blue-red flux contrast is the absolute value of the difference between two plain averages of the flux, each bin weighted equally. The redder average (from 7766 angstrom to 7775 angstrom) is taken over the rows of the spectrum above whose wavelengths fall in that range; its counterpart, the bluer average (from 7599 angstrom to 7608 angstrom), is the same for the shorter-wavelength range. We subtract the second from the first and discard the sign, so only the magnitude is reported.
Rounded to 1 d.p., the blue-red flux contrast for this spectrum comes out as 1.0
